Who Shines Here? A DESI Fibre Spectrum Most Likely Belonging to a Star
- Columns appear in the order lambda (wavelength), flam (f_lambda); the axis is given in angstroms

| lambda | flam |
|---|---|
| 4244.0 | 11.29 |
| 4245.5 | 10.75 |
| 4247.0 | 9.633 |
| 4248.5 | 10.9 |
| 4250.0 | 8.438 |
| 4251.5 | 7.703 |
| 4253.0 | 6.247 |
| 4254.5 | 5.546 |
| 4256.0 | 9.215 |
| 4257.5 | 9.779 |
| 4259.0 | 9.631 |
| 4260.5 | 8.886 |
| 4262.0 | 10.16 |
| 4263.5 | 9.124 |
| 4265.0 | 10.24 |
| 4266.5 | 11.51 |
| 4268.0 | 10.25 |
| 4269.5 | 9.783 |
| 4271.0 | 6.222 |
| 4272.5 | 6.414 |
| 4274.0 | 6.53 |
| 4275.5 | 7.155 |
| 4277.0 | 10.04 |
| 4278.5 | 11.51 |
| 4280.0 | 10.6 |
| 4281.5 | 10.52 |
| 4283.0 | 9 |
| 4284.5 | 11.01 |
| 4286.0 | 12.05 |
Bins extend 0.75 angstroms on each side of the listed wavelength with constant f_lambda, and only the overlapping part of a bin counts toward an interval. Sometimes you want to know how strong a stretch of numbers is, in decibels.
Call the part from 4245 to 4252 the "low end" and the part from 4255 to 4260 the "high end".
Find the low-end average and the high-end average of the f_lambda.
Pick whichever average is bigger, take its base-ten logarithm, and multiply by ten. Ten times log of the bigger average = 9.8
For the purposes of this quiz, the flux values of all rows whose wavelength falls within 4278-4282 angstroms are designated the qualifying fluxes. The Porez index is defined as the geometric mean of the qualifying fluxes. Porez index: 10.9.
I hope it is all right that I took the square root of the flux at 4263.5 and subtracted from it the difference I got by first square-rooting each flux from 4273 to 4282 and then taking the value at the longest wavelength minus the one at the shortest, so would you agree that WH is 2.33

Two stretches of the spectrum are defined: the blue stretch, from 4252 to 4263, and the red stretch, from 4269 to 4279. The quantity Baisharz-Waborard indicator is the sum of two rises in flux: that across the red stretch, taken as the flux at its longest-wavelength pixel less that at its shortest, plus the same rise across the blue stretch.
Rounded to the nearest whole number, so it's 6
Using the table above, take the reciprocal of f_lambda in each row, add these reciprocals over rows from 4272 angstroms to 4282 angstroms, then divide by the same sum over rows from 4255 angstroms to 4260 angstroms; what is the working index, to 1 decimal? 2.6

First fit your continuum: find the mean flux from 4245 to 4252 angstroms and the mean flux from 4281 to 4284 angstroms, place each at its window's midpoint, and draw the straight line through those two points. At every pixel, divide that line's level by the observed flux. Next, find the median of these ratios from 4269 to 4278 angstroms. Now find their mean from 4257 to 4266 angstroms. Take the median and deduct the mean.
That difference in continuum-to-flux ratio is 0.4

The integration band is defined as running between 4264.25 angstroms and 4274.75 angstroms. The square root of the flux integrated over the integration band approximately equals 9.6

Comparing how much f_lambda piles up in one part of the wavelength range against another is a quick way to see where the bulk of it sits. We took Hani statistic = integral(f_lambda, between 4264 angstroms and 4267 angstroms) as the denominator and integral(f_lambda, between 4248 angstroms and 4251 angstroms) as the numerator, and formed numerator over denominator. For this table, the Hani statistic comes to 0.9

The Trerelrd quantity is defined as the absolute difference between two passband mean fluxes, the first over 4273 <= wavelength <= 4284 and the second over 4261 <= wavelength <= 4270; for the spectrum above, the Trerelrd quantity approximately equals 0.84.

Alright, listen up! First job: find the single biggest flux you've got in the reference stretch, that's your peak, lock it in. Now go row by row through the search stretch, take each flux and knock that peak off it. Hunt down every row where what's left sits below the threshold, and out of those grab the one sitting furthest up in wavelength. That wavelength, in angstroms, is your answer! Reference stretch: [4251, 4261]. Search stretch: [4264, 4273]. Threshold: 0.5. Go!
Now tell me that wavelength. 4272.5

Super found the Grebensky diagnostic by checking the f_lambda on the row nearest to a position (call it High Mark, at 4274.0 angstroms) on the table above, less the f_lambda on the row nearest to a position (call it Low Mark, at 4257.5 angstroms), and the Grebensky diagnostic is -3.2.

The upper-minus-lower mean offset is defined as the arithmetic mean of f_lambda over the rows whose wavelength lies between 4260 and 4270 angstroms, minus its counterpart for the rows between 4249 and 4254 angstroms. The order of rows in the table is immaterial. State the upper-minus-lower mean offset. 2.5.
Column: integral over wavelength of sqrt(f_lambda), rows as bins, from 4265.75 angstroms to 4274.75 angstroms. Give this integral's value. 26.0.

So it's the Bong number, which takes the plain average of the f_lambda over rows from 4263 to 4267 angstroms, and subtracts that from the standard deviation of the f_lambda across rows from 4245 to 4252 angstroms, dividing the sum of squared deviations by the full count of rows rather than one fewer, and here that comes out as -9.0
